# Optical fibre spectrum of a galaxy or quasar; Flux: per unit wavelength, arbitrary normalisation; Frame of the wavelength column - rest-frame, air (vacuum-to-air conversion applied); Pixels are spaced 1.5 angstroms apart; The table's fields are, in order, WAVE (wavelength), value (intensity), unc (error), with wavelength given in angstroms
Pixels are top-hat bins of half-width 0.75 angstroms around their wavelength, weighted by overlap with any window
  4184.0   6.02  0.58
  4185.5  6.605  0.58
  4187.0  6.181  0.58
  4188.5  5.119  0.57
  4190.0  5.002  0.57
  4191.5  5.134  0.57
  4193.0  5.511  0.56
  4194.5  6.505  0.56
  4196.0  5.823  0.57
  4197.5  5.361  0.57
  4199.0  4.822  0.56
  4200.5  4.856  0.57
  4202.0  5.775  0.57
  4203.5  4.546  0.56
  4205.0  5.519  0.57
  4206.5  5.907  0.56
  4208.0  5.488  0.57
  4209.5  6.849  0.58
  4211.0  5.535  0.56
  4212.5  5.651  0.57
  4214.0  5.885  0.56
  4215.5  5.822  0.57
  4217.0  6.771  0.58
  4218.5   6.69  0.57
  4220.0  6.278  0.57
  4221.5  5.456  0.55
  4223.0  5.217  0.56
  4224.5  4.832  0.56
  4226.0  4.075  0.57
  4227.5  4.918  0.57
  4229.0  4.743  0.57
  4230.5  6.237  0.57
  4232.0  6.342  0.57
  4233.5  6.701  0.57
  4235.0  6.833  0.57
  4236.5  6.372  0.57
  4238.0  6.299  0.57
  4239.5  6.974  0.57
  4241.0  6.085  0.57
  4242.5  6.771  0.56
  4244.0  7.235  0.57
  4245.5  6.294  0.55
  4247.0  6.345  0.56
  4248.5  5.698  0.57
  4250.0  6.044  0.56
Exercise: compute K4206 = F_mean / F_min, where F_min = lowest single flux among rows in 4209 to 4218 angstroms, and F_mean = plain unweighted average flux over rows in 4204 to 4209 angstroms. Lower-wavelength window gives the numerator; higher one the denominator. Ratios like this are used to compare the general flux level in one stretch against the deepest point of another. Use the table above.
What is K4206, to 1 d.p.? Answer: 1.0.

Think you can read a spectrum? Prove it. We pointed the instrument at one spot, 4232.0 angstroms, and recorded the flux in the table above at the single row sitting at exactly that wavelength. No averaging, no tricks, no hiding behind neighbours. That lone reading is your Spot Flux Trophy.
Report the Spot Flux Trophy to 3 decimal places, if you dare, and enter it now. 6.342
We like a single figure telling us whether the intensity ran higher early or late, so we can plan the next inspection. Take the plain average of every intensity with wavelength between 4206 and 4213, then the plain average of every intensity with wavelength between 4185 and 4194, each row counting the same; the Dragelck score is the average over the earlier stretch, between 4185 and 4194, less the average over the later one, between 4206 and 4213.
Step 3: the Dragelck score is -0.3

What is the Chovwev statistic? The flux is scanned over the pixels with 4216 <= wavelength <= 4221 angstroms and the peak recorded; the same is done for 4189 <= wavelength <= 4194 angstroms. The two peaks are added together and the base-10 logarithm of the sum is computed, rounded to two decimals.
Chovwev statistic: 1.09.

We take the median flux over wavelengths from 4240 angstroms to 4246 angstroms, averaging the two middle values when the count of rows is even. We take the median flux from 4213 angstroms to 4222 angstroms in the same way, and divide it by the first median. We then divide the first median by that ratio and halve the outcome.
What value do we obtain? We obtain 3.5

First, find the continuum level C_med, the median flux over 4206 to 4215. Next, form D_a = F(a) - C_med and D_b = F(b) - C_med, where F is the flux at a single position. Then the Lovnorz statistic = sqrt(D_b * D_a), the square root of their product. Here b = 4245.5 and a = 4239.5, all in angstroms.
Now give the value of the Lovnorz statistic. 0.8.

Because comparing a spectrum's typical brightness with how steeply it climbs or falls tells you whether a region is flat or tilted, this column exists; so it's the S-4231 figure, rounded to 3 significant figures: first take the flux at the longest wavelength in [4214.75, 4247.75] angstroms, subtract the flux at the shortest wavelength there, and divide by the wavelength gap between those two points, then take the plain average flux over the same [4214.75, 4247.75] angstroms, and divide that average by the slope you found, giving 365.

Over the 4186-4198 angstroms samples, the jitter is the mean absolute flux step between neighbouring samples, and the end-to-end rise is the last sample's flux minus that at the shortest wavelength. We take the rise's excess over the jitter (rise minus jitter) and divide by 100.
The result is -0.0137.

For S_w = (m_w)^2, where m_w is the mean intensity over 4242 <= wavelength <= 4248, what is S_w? 44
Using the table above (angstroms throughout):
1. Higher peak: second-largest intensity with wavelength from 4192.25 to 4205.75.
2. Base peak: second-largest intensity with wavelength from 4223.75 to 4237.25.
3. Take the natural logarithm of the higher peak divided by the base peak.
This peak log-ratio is -0.14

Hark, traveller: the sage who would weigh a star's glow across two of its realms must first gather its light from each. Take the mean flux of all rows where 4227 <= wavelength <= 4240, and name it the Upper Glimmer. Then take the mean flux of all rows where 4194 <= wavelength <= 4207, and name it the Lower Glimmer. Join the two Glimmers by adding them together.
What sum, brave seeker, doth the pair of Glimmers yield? 11.6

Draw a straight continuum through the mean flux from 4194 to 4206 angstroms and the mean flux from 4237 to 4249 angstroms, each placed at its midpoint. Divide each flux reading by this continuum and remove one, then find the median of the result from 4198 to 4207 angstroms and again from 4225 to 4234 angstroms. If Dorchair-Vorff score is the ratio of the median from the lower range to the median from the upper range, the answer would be 0.6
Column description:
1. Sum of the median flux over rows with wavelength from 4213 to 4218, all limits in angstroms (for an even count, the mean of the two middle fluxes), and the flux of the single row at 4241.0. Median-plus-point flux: 12.0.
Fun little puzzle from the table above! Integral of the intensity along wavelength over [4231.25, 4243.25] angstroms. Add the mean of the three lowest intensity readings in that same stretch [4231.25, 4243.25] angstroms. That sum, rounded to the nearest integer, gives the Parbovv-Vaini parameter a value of 85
